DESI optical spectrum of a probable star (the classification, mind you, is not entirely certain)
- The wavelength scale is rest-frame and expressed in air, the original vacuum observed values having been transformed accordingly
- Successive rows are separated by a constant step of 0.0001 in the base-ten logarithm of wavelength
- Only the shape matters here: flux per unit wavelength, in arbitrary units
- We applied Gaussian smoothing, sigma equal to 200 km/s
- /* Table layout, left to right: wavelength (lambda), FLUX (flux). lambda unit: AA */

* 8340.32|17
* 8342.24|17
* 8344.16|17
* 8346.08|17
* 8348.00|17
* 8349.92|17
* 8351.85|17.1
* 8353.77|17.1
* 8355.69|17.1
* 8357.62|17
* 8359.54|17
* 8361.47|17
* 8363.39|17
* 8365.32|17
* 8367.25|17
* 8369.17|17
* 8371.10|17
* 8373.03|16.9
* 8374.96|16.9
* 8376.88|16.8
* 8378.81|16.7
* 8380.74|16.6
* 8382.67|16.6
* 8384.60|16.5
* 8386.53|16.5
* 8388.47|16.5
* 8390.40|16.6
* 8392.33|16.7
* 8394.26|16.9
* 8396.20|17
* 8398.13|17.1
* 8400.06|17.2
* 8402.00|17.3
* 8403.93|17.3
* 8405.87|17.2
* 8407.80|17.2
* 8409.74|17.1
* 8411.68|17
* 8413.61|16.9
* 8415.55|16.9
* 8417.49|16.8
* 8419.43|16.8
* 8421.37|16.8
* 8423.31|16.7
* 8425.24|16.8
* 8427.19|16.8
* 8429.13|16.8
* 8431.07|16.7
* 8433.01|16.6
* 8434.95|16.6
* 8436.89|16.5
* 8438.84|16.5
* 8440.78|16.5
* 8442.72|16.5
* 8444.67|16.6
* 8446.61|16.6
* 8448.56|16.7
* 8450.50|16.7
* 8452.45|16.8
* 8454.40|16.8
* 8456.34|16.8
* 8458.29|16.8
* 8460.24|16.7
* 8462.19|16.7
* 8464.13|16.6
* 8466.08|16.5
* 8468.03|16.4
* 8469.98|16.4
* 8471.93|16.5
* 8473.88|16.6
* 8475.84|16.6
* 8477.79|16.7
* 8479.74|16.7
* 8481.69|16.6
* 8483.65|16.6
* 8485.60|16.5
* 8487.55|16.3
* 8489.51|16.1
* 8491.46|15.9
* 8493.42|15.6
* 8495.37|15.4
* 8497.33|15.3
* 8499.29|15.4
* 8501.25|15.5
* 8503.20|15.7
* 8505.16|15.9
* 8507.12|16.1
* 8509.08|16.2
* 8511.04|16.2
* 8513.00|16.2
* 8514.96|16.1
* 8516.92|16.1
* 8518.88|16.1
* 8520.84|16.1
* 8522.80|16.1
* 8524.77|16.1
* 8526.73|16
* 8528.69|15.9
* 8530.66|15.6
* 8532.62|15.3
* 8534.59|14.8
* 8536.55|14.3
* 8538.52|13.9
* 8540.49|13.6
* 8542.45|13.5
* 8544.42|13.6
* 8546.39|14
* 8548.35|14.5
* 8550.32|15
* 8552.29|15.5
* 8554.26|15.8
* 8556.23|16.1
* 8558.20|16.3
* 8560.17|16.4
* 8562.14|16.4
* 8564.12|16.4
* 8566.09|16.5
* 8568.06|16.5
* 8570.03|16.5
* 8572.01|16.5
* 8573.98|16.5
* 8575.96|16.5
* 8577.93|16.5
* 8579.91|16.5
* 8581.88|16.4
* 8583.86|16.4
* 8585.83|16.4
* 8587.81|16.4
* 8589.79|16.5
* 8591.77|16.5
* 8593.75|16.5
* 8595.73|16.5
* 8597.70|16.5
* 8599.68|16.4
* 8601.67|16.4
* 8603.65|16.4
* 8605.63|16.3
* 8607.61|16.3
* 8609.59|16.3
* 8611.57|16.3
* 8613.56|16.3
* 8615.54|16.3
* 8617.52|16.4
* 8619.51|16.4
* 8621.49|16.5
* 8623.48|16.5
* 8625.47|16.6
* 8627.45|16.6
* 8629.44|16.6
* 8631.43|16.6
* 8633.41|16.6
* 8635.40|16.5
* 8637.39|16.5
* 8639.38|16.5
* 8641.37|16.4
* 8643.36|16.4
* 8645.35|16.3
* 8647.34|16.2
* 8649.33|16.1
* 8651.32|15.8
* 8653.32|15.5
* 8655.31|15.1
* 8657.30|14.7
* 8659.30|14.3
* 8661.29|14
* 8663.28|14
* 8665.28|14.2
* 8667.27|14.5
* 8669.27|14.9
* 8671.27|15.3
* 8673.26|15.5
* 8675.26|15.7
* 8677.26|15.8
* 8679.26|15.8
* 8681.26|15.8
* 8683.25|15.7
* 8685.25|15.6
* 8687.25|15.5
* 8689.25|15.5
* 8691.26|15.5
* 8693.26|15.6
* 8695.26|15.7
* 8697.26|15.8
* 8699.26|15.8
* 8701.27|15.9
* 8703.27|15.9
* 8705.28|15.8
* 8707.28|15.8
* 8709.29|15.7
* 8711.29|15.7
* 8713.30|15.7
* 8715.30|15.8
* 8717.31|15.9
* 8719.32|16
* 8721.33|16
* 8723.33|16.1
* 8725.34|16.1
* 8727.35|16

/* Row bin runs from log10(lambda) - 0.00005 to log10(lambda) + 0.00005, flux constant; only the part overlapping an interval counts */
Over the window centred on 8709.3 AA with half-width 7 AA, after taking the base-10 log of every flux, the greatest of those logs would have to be 1.20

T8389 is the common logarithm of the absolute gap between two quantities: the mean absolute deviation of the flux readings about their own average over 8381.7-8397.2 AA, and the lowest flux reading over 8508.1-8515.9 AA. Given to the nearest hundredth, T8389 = 1.20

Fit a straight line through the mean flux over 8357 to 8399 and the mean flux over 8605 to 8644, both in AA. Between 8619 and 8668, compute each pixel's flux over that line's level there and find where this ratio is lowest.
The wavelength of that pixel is 8661.29 AA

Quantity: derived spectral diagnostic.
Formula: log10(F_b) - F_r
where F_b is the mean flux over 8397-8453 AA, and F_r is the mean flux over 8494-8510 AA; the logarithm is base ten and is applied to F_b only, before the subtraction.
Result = -14.5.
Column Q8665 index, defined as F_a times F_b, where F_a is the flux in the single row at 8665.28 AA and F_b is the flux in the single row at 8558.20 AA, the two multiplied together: 231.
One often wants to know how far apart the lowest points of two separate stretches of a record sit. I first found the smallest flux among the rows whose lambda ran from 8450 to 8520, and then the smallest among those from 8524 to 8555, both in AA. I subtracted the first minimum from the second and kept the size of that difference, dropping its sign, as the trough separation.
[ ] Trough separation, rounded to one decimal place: 1.8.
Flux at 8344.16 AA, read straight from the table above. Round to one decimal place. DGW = 17.0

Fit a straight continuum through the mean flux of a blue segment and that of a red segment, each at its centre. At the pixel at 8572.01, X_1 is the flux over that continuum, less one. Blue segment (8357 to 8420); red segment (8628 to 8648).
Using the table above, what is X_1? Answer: -0.005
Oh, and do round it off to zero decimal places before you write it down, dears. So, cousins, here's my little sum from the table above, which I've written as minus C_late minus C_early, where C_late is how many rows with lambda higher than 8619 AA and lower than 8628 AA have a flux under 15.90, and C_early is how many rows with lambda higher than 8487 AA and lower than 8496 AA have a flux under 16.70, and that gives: -5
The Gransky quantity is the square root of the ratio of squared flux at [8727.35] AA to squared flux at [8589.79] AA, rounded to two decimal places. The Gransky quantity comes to 0.97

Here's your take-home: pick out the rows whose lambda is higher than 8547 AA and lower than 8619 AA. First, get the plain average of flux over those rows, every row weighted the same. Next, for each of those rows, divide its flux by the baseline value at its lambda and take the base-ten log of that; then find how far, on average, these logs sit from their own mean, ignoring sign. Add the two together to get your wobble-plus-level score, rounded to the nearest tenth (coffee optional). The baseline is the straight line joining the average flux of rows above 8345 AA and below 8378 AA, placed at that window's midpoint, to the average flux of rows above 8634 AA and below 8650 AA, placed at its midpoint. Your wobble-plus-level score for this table 16.3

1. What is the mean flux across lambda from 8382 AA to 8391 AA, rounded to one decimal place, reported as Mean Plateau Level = 16.5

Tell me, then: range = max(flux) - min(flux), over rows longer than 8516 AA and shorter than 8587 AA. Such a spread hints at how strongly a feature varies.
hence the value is 3.0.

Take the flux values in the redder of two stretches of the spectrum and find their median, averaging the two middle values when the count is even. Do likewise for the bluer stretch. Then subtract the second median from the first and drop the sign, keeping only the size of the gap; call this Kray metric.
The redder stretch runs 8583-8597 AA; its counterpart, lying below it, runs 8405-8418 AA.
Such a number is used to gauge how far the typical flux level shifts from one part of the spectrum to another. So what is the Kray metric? 0.50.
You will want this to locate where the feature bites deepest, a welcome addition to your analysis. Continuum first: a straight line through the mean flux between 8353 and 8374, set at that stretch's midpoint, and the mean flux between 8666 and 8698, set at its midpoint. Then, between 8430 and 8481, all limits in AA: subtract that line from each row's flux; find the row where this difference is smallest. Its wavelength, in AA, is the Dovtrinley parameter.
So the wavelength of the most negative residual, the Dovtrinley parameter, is 8436.89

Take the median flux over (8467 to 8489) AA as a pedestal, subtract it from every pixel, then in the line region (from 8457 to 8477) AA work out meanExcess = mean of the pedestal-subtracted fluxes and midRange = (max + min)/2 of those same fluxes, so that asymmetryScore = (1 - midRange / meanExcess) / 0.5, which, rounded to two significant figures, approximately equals 2.0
